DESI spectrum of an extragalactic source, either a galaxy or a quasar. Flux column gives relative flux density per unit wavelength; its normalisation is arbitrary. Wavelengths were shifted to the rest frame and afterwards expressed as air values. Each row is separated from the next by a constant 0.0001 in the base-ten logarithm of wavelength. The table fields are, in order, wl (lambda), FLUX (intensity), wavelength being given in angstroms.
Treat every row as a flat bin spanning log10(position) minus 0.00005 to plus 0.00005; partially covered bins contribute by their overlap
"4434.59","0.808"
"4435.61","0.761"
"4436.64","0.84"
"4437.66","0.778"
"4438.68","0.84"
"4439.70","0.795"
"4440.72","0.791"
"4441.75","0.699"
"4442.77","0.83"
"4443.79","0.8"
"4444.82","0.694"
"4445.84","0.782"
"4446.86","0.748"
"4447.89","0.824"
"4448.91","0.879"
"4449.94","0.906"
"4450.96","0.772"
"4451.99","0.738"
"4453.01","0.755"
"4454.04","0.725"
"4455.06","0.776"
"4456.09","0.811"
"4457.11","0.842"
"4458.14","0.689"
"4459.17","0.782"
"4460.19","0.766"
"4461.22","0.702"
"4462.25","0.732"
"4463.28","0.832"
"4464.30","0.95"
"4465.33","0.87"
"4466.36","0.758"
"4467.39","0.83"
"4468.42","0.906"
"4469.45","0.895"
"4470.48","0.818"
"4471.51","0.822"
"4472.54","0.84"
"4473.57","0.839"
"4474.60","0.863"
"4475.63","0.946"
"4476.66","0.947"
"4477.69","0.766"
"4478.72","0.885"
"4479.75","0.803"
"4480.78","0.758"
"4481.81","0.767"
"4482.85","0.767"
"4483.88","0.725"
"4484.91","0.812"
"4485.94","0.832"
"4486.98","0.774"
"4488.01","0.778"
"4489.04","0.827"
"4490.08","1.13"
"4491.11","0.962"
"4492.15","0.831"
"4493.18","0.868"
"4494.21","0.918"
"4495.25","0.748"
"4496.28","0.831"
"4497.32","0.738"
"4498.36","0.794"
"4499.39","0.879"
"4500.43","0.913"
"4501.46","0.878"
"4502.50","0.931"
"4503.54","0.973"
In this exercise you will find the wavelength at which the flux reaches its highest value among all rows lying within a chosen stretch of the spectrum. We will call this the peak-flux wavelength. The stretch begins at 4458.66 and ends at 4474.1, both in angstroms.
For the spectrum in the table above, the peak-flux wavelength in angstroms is 4464.30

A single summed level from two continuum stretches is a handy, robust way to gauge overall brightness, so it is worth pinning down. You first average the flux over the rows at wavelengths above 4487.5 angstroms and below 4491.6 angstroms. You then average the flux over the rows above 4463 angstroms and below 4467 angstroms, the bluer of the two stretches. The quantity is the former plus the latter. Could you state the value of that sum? 1.78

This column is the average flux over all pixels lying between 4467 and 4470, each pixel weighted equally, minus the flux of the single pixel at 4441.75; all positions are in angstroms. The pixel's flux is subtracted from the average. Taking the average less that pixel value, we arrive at 0.178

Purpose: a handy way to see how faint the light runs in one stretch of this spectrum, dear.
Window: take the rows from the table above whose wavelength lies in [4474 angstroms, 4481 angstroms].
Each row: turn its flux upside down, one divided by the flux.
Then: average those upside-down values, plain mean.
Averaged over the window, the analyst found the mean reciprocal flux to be 1.18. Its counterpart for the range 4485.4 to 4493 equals 1.16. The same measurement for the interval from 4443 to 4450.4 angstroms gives 1.25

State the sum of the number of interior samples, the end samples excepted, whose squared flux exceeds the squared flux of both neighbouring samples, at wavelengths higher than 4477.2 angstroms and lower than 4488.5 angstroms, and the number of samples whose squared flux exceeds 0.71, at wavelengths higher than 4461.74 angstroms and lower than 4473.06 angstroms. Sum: 6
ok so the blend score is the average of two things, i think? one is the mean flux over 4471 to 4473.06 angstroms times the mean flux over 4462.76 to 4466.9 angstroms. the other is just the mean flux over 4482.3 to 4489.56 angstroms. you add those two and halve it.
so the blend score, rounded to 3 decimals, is 0.748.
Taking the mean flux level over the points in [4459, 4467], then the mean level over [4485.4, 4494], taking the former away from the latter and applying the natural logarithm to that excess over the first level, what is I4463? -2.57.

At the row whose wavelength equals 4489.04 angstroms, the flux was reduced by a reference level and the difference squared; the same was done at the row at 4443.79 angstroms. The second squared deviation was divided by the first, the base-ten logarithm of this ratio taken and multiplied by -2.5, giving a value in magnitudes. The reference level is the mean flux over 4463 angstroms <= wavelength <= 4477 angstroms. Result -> -1.2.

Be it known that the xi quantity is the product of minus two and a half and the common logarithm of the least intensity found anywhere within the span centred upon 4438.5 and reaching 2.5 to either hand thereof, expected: 0.27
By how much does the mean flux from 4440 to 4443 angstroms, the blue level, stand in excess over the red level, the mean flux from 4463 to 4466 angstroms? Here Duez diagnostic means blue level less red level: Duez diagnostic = -0.11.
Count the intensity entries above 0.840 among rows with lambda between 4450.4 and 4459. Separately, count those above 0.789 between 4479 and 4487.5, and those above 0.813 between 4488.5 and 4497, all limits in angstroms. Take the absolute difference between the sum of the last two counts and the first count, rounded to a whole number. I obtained 9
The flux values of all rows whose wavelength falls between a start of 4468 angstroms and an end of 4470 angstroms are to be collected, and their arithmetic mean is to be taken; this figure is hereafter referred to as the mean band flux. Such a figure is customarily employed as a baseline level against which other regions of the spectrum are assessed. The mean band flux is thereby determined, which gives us 0.90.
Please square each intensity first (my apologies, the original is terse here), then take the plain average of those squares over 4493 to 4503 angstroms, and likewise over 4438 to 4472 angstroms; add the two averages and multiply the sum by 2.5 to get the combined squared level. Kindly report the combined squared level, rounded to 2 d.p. 3.42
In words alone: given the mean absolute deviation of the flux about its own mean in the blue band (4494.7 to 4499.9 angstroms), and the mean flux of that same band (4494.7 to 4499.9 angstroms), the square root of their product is 0.19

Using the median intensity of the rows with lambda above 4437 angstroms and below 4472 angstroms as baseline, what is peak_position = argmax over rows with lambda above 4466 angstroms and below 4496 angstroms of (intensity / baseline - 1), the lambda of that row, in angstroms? 4490.08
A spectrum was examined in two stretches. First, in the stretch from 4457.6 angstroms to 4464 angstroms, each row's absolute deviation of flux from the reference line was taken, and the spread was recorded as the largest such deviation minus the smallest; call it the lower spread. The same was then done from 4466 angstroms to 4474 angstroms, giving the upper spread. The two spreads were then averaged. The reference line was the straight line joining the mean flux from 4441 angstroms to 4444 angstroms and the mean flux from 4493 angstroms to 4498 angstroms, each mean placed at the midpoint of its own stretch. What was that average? 0.091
